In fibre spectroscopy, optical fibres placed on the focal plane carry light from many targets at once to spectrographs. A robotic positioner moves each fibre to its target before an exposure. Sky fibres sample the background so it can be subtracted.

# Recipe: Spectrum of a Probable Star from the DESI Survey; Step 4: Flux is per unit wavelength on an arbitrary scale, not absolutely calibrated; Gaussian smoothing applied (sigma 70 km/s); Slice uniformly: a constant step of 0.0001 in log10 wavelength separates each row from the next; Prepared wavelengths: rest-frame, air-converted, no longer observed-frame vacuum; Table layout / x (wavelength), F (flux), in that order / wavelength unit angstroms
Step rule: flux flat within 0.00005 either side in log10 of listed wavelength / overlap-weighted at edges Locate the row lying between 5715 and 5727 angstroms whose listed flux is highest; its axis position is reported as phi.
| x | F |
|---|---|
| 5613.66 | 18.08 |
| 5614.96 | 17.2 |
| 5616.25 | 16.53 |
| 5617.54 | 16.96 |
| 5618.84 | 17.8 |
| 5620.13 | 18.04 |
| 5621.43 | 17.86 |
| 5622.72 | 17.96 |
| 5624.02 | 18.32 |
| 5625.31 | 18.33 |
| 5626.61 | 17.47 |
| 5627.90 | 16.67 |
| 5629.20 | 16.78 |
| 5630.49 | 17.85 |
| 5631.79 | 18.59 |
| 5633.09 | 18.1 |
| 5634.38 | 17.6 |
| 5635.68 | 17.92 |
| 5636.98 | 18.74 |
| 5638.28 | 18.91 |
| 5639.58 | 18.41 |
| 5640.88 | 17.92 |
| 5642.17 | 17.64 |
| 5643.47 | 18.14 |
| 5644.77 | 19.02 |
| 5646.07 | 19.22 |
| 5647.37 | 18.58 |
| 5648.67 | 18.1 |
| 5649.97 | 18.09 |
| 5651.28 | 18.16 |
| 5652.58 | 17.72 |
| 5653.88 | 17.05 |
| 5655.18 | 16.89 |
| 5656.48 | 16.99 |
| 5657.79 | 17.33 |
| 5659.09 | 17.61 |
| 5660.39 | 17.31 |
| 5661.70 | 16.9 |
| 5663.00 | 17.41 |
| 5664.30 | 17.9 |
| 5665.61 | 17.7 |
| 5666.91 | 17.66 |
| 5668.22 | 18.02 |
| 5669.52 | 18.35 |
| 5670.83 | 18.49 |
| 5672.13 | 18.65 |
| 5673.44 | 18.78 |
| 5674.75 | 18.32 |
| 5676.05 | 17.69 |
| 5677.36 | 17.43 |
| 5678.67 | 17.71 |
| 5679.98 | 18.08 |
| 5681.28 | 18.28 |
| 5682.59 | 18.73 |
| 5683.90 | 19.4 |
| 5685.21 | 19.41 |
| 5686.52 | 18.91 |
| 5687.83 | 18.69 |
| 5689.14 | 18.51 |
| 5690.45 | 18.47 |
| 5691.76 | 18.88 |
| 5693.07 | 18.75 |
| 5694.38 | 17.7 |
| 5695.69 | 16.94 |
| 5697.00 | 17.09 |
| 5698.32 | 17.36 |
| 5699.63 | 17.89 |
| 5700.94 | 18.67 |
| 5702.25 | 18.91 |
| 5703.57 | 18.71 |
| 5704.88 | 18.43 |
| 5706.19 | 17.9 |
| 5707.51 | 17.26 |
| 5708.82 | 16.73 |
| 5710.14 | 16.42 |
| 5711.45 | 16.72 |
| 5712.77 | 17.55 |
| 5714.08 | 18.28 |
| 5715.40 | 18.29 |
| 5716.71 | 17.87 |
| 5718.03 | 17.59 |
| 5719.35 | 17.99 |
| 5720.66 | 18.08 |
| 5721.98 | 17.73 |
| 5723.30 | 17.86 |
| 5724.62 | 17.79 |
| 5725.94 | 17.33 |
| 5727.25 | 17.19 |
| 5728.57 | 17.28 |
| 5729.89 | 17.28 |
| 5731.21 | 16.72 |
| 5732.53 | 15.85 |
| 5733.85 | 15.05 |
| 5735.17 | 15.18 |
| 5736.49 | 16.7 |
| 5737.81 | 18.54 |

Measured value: 5715.40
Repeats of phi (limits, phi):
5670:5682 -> 5673.44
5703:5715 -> 5703.57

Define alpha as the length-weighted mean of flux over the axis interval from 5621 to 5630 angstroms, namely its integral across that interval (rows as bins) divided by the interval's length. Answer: 17.6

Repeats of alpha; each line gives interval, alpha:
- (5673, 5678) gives 18.0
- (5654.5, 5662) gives 17.2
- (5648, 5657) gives 17.6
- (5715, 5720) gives 17.9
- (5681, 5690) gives 18.9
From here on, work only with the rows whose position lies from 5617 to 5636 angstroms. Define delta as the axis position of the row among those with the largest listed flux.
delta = 5631.79 angstroms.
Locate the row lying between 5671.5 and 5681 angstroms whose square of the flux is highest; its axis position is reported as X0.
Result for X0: 5673.44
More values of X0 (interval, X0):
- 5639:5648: 5646.07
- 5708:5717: 5715.40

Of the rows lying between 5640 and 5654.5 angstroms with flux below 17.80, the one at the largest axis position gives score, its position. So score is 5653.88 angstroms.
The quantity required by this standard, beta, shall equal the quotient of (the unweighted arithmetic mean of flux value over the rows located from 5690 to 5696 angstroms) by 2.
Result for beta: 9.07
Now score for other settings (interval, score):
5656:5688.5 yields 5678.67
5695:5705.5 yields 5698.32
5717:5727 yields 5725.94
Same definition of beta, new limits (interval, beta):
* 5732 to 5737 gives 7.85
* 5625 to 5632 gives 8.81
